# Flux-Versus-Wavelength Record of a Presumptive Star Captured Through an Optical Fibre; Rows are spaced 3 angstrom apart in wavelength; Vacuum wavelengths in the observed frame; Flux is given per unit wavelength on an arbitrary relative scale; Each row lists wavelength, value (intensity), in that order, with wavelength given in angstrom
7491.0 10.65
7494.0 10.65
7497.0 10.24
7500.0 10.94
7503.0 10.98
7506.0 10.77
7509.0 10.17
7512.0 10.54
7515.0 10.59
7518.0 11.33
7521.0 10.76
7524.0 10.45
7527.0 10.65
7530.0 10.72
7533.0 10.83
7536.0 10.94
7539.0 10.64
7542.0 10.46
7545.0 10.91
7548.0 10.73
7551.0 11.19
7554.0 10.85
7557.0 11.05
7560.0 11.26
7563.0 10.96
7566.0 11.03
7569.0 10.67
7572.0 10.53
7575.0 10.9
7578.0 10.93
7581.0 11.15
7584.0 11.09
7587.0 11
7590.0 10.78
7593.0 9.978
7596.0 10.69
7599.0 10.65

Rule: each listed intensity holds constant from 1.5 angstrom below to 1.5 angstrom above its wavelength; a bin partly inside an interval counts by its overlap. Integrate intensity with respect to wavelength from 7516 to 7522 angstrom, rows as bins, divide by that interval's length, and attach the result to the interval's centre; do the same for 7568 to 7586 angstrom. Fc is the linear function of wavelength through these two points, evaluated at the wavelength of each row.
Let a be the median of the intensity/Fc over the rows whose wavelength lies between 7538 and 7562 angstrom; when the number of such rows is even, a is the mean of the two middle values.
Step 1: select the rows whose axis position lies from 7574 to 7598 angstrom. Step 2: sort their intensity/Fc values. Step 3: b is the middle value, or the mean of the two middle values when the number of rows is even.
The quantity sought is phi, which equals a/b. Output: 0.99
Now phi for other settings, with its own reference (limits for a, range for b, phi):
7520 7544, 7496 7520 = 1.01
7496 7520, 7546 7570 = 0.96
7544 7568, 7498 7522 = 1.03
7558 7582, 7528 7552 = 1.02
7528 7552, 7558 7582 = 0.98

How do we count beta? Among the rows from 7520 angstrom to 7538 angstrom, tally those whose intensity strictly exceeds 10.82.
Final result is 2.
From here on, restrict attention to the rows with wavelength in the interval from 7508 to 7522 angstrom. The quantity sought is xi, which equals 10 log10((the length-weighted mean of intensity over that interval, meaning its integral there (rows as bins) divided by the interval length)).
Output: 10.29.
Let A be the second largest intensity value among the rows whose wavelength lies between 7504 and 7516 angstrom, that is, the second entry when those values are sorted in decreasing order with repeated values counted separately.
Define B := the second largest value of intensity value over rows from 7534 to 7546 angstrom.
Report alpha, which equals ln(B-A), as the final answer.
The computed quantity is -1.14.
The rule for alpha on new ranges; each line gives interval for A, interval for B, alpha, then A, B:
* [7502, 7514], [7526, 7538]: -2.81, 10.77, 10.83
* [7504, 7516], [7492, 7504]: -1.05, 10.59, 10.94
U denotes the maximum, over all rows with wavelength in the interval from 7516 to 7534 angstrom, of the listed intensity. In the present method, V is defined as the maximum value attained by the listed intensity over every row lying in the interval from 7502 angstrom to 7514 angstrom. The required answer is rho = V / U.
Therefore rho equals 0.97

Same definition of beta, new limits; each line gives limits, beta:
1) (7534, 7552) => 3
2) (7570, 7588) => 5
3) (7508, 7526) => 1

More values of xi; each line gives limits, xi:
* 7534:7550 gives 10.32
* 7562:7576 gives 10.34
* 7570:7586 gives 10.38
